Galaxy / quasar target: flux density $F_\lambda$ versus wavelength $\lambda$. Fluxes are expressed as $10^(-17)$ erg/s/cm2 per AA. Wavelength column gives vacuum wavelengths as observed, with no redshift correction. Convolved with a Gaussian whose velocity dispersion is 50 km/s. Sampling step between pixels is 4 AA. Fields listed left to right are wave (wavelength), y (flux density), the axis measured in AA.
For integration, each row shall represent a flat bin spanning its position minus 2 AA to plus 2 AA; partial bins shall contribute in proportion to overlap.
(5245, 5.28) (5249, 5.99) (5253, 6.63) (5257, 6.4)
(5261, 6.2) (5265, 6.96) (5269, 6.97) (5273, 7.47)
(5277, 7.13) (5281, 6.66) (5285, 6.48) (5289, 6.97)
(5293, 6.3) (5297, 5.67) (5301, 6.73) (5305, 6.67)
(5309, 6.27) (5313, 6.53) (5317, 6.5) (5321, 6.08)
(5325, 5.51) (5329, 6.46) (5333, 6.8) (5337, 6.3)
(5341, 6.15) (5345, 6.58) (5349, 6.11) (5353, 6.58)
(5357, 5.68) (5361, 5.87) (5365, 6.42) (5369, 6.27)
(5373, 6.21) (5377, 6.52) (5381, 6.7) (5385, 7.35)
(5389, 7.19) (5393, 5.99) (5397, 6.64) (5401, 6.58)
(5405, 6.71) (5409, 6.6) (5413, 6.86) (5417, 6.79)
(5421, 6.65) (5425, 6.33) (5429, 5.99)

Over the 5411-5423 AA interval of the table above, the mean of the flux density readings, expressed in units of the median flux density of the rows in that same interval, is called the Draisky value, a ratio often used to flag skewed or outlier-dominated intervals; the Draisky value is 1.00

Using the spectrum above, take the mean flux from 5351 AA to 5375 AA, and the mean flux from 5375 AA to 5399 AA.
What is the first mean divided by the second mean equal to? 0.92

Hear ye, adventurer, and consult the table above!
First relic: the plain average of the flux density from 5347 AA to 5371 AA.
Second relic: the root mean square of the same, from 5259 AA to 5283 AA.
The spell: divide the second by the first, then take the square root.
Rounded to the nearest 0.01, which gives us 1.06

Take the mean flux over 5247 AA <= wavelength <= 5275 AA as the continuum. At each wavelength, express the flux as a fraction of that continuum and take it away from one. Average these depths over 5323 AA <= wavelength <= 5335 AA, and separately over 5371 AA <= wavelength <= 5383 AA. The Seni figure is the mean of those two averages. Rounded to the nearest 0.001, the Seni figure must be 0.044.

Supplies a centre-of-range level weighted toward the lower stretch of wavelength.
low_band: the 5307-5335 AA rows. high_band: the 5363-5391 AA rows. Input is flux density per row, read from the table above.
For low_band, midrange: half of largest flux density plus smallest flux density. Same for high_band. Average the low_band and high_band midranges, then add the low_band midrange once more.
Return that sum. 12.6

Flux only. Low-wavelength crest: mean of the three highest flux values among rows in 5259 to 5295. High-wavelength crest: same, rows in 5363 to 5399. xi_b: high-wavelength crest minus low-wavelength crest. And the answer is -0.1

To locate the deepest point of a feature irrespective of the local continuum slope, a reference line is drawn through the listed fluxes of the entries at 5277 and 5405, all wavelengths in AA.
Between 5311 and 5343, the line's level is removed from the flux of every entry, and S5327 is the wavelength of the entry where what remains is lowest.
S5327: 5325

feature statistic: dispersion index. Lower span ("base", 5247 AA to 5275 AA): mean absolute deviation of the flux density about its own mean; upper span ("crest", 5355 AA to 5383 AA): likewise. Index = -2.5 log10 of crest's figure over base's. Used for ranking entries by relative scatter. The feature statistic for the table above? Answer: 0.43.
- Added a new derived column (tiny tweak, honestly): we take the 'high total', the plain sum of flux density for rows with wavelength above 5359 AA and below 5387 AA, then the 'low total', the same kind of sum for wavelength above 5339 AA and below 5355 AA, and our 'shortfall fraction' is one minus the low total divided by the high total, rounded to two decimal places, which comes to 0.44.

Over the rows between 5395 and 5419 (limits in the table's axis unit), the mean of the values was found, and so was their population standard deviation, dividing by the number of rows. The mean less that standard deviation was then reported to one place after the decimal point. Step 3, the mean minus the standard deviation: 6.6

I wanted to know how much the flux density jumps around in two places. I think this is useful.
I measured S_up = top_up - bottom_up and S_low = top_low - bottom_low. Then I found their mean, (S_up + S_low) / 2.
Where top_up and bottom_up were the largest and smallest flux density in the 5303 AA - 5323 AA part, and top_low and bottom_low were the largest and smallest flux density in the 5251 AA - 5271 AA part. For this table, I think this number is 0.7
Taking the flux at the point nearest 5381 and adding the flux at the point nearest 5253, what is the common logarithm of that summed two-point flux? 1.12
